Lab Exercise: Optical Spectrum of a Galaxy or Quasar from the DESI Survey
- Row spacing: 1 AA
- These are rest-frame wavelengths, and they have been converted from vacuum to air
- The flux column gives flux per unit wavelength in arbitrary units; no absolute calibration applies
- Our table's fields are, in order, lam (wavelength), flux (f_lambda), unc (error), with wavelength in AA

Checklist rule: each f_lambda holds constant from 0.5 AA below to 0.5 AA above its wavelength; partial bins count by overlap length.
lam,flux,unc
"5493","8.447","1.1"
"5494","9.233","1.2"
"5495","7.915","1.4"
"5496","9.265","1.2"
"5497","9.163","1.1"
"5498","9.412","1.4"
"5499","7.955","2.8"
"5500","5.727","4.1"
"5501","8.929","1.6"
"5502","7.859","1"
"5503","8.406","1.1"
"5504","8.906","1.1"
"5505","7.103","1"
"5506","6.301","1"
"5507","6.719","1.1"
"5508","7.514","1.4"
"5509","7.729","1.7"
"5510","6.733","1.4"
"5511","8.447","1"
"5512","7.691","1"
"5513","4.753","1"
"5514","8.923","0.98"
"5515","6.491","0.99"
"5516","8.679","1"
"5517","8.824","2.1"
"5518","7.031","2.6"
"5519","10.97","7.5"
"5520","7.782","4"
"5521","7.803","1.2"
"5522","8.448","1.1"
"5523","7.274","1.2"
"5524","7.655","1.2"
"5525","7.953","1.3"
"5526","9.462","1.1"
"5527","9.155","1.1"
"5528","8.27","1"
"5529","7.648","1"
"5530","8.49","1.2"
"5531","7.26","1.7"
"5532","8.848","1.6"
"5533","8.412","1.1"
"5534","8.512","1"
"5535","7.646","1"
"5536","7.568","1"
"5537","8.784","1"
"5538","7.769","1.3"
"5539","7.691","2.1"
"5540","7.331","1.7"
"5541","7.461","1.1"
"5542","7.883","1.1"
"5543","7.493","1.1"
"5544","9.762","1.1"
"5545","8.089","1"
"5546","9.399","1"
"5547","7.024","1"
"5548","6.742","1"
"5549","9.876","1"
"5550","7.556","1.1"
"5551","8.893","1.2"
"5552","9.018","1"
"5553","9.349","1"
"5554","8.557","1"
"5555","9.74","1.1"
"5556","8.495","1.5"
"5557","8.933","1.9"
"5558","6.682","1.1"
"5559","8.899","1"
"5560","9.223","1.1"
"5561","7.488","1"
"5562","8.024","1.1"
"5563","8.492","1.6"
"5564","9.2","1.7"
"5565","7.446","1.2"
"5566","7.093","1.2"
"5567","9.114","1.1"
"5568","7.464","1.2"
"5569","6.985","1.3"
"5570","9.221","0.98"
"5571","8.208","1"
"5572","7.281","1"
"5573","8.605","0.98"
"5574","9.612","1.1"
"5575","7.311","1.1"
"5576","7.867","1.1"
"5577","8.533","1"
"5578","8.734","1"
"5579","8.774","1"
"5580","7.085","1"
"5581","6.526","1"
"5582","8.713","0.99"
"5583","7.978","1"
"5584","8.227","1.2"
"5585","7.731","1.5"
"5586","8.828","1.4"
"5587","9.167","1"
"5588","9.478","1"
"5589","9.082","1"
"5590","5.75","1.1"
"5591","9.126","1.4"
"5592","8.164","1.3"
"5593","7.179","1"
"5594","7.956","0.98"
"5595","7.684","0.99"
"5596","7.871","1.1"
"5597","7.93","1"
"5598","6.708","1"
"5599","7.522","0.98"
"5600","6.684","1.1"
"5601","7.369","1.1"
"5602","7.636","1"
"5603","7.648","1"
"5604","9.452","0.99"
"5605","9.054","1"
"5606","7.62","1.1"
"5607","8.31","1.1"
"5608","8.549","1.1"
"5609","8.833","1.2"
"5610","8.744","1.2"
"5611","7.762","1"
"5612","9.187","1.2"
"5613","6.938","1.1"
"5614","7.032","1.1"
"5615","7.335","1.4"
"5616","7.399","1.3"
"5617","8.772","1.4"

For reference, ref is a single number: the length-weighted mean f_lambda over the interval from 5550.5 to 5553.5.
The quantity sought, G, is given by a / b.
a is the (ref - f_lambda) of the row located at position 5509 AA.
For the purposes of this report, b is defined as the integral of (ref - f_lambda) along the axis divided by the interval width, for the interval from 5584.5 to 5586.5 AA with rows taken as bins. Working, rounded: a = 1.36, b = 0.81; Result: 1.7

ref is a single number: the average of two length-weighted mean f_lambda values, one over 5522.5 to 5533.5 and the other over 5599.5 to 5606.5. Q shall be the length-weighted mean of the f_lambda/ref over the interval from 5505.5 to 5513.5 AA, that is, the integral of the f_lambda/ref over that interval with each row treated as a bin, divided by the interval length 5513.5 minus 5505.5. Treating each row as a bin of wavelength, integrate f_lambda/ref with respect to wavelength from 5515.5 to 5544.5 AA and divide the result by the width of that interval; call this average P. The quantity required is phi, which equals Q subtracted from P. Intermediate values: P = 1.016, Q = 0.87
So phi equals 0.15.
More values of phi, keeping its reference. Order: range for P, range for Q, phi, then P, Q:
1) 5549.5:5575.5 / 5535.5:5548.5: 0.05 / 1.033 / 0.98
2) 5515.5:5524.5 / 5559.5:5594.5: 0.01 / 1.025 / 1.01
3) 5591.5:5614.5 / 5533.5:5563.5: -0.05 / 0.979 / 1.03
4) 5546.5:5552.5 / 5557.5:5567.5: 0.00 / 1.014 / 1.01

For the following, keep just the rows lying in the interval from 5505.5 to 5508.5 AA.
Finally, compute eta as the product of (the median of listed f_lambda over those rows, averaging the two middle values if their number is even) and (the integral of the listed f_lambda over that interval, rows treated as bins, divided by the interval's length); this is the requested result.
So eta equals 46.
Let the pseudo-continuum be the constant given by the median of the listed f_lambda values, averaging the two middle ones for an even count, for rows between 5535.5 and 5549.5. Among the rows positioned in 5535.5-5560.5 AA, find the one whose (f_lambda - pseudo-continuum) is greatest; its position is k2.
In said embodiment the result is 5549 AA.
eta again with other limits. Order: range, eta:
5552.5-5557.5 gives 81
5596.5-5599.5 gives 56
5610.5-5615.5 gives 56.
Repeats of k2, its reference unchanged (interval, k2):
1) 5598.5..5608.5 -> 5604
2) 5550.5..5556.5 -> 5555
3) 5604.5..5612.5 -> 5612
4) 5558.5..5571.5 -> 5560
